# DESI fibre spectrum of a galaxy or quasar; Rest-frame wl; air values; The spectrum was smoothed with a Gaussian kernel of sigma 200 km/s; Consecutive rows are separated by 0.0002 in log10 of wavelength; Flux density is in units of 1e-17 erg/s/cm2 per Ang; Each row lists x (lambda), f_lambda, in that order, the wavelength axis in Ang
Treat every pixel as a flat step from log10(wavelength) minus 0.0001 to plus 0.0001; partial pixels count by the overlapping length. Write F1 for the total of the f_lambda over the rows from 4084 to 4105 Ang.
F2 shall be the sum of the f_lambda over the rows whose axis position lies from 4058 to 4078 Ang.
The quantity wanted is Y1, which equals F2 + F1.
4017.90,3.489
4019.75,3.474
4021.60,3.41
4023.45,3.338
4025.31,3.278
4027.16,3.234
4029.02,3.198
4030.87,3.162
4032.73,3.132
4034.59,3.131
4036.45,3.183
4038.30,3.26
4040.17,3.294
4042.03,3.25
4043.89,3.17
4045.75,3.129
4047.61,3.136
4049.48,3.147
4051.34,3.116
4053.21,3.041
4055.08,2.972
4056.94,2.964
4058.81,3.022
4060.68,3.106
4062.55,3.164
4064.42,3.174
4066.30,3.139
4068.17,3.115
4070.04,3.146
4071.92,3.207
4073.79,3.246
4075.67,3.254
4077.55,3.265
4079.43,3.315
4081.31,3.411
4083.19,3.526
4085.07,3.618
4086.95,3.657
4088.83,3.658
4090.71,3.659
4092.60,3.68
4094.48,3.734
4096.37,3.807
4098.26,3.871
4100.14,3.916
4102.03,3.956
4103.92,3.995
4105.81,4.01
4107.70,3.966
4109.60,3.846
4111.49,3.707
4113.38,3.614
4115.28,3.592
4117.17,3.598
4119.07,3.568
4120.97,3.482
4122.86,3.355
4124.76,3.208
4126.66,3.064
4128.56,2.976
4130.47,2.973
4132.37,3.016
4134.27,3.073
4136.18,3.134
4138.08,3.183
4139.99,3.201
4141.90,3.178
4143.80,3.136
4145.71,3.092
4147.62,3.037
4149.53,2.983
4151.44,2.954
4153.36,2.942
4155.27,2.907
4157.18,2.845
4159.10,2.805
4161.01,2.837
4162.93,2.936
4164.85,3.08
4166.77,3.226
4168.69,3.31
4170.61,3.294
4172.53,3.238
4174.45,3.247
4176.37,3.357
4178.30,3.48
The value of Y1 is 76.4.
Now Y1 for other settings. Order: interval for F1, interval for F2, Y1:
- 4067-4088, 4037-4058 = 71.2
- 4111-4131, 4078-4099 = 77.1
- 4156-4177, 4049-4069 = 68.1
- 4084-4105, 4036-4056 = 76.2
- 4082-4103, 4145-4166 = 73.5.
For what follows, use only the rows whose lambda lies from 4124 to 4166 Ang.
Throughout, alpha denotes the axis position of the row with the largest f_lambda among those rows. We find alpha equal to 4124.76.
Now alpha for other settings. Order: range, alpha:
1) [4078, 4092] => 4090.71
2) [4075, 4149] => 4105.81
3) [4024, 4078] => 4040.17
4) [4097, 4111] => 4105.81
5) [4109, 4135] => 4109.60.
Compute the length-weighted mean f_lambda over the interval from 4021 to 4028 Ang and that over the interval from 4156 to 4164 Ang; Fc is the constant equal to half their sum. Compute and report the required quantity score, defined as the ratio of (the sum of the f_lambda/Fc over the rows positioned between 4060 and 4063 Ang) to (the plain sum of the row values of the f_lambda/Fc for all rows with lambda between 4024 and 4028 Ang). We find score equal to 0.96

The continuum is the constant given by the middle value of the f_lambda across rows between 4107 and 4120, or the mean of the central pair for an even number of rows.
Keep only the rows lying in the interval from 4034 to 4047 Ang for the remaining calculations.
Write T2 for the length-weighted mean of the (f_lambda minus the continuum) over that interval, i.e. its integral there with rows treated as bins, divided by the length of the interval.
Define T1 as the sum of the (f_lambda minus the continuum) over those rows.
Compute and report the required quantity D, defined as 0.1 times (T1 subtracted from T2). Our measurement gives 0.247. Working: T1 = -2.9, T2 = -0.412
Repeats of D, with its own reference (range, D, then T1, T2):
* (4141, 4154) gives 0.341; -4.0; -0.566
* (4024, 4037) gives 0.256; -3.0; -0.421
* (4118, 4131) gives 0.230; -2.7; -0.370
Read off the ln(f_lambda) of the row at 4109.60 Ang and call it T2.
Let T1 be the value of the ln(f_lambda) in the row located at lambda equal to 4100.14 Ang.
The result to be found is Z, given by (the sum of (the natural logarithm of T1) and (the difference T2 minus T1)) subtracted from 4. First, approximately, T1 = 1.37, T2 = 1.35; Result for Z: 3.71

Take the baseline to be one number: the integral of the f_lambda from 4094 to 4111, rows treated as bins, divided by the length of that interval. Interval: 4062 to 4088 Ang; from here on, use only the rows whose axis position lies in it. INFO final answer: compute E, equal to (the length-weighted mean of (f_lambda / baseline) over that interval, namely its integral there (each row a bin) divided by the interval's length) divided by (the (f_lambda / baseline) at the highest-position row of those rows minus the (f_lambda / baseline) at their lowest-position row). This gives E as 7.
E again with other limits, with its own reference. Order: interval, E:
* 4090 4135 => -6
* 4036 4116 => 8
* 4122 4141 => -20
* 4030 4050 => -212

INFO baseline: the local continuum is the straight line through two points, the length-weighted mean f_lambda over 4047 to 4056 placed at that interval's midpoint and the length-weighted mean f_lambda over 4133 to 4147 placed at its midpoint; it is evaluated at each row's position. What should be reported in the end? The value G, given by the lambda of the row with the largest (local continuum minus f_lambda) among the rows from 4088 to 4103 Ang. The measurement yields 4090.71 Ang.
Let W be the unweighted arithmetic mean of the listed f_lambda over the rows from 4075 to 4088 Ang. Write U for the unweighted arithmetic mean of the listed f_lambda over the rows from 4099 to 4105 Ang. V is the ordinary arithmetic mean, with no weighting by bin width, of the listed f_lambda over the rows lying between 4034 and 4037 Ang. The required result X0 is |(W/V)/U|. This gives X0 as 0.28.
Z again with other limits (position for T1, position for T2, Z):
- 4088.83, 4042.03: 3.86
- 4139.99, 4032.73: 3.87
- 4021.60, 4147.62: 3.91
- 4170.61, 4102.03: 3.64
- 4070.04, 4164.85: 3.88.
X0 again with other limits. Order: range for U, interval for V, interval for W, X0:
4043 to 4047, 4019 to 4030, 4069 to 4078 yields 0.31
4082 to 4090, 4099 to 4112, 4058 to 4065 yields 0.22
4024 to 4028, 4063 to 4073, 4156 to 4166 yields 0.28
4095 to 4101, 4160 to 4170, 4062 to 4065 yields 0.27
